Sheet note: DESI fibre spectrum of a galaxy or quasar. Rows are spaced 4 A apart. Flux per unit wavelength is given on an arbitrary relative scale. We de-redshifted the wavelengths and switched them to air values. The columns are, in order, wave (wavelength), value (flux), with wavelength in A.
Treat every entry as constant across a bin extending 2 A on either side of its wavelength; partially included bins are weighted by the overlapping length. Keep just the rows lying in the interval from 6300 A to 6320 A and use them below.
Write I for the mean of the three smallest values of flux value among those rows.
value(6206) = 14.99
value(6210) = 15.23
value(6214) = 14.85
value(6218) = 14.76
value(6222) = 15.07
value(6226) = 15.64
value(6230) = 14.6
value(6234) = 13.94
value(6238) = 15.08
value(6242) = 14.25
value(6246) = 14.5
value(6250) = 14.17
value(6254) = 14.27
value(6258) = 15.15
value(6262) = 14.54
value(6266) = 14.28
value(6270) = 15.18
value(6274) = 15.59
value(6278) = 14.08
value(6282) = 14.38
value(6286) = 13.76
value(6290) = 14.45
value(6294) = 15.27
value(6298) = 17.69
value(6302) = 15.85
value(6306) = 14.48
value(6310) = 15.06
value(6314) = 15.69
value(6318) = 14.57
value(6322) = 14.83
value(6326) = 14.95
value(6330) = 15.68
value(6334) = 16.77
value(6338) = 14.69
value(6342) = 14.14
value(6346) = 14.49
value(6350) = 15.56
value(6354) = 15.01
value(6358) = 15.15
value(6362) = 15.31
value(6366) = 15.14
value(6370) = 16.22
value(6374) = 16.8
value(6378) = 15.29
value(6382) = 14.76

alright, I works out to 14.7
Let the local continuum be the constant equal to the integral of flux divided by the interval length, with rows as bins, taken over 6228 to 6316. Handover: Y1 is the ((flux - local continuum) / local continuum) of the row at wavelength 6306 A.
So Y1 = -0.024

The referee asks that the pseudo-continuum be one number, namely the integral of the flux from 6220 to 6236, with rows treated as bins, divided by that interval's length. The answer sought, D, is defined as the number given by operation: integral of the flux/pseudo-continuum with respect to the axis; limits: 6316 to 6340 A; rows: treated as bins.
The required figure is 24.7 A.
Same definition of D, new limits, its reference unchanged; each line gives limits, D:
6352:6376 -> 25.3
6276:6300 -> 24.2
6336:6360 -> 24.0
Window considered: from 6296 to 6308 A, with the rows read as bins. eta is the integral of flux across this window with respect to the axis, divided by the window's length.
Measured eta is 16.0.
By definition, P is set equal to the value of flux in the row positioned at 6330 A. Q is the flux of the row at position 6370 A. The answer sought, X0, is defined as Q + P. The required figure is 31.9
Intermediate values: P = 15.68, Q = 16.22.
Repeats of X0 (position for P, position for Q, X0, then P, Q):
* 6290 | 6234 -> 28.4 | 14.45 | 13.94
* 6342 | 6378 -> 29.4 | 14.14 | 15.29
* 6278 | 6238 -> 29.2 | 14.08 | 15.08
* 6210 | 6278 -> 29.3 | 15.23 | 14.08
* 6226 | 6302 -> 31.5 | 15.64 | 15.85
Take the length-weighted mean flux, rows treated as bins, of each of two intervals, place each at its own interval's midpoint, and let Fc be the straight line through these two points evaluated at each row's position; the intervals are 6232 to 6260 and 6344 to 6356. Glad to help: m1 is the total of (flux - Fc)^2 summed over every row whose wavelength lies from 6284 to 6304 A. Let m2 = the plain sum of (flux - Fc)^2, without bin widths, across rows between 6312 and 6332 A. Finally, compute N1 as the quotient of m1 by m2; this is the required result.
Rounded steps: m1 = 11.0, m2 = 1.4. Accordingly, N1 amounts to 8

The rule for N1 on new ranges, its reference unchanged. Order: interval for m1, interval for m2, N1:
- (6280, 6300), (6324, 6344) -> 2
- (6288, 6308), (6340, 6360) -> 8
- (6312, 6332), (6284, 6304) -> 0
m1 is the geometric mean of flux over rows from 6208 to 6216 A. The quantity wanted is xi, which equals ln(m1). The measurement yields 2.71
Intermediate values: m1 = 15.0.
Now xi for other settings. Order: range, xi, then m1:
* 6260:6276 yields 2.70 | 14.9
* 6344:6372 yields 2.73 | 15.3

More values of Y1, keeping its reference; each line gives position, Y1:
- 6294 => 0.030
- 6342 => -0.047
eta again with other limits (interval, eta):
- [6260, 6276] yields 14.9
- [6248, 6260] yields 14.5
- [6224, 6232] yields 15.1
